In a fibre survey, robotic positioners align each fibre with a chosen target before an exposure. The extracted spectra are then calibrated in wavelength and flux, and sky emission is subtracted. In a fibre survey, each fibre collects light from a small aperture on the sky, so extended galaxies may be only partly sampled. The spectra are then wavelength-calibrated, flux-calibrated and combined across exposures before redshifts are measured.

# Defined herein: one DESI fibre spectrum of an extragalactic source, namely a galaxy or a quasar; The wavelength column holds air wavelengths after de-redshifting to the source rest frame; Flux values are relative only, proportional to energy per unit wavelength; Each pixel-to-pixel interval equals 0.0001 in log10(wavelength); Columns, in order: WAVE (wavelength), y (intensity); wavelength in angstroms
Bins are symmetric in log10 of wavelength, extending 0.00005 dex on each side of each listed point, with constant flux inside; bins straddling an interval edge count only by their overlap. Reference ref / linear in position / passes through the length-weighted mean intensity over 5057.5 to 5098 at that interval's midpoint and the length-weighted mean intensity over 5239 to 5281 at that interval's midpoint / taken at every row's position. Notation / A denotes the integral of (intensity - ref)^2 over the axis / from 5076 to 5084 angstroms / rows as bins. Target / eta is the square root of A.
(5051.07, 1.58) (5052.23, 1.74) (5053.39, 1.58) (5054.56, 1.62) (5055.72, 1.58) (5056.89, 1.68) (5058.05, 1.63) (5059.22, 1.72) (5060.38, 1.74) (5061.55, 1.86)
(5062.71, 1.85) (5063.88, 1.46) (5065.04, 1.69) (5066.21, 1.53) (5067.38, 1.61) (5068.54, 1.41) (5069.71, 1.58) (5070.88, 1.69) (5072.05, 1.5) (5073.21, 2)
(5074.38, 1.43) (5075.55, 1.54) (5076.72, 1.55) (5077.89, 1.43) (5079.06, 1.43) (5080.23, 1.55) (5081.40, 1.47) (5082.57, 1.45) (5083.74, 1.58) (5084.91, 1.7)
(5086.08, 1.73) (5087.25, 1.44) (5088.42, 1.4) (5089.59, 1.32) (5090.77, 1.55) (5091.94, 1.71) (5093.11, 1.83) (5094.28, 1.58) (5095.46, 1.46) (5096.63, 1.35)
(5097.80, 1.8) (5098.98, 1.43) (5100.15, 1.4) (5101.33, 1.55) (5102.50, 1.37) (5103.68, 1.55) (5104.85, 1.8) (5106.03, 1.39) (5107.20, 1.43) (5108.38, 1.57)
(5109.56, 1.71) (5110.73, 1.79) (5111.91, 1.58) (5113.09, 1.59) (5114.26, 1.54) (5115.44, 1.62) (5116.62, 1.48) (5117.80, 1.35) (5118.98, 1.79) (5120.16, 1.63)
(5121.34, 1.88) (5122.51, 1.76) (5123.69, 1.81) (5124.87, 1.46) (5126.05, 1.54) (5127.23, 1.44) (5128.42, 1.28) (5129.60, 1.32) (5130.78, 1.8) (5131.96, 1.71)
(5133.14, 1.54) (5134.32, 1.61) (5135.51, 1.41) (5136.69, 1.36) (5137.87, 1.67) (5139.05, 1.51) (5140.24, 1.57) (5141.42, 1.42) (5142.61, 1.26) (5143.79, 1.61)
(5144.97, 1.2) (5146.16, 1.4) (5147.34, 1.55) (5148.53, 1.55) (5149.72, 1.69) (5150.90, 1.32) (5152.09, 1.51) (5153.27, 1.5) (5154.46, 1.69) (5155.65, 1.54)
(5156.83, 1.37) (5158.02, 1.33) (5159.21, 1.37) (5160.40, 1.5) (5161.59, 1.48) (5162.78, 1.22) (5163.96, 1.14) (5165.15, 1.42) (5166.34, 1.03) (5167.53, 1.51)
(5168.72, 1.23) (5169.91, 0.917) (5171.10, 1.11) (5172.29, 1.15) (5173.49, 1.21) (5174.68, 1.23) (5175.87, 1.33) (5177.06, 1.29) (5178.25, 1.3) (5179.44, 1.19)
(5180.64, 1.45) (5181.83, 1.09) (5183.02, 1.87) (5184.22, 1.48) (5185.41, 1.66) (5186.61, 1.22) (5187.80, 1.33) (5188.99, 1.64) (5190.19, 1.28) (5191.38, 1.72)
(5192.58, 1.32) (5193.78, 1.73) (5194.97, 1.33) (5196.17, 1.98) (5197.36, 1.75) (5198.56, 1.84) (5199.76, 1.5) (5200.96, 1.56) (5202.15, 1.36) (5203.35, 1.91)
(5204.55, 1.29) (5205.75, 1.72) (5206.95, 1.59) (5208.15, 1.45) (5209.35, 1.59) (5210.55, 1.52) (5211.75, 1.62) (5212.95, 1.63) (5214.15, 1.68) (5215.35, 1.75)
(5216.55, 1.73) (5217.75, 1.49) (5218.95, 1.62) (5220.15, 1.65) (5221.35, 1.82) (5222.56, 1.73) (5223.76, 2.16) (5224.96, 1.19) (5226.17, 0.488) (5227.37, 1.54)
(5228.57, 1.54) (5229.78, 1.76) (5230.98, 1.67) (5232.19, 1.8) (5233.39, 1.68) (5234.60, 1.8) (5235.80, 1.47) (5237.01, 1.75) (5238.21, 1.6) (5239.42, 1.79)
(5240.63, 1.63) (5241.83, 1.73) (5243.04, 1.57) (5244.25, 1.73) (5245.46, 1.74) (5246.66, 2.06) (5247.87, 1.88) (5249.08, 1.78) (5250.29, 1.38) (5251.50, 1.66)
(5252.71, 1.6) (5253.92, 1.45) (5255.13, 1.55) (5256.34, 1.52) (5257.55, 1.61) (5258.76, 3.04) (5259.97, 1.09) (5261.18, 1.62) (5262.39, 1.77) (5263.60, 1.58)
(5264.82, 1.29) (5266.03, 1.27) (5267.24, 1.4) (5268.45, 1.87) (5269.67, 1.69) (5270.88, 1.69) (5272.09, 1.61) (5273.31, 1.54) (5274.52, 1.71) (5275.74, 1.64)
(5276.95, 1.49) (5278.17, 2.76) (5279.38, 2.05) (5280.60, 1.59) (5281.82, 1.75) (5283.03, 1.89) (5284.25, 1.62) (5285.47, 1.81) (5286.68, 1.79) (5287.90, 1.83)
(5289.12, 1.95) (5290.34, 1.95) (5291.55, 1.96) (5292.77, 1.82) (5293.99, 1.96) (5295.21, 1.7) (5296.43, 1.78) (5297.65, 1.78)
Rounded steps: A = 0.1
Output 0.3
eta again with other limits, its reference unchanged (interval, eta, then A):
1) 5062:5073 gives 0.5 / 0.3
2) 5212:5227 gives 1.5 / 2.4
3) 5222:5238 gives 1.6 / 2.4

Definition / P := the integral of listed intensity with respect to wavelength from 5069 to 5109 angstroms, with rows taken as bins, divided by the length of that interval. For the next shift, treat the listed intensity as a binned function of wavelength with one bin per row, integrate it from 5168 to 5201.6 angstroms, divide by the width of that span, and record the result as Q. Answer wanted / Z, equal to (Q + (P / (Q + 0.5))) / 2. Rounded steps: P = 1.55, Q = 1.42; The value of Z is 1.11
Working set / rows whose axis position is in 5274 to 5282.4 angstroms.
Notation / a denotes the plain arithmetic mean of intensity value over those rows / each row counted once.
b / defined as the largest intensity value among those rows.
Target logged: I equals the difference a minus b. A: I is -0.90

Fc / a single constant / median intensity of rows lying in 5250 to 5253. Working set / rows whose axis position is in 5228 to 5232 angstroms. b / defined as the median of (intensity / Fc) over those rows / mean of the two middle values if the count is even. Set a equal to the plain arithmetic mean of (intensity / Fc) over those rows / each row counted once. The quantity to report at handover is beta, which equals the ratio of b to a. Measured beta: 1.01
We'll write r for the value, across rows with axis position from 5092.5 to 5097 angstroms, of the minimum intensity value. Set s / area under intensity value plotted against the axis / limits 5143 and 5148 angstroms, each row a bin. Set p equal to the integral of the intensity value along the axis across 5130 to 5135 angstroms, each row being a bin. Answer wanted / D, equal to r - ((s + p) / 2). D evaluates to -6.36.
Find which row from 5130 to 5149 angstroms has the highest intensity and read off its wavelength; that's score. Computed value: 5130.78 angstroms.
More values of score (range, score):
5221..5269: 5258.76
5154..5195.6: 5183.02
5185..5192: 5191.38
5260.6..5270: 5268.45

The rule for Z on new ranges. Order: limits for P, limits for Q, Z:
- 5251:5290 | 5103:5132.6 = 1.21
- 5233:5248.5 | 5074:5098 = 1.19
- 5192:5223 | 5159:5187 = 1.10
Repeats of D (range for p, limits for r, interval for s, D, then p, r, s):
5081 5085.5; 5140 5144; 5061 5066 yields -6.49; 7.0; 1.26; 8.5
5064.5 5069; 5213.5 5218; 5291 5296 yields -6.66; 7.0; 1.49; 9.3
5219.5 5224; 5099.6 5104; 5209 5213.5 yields -6.28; 8.2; 1.37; 7.2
